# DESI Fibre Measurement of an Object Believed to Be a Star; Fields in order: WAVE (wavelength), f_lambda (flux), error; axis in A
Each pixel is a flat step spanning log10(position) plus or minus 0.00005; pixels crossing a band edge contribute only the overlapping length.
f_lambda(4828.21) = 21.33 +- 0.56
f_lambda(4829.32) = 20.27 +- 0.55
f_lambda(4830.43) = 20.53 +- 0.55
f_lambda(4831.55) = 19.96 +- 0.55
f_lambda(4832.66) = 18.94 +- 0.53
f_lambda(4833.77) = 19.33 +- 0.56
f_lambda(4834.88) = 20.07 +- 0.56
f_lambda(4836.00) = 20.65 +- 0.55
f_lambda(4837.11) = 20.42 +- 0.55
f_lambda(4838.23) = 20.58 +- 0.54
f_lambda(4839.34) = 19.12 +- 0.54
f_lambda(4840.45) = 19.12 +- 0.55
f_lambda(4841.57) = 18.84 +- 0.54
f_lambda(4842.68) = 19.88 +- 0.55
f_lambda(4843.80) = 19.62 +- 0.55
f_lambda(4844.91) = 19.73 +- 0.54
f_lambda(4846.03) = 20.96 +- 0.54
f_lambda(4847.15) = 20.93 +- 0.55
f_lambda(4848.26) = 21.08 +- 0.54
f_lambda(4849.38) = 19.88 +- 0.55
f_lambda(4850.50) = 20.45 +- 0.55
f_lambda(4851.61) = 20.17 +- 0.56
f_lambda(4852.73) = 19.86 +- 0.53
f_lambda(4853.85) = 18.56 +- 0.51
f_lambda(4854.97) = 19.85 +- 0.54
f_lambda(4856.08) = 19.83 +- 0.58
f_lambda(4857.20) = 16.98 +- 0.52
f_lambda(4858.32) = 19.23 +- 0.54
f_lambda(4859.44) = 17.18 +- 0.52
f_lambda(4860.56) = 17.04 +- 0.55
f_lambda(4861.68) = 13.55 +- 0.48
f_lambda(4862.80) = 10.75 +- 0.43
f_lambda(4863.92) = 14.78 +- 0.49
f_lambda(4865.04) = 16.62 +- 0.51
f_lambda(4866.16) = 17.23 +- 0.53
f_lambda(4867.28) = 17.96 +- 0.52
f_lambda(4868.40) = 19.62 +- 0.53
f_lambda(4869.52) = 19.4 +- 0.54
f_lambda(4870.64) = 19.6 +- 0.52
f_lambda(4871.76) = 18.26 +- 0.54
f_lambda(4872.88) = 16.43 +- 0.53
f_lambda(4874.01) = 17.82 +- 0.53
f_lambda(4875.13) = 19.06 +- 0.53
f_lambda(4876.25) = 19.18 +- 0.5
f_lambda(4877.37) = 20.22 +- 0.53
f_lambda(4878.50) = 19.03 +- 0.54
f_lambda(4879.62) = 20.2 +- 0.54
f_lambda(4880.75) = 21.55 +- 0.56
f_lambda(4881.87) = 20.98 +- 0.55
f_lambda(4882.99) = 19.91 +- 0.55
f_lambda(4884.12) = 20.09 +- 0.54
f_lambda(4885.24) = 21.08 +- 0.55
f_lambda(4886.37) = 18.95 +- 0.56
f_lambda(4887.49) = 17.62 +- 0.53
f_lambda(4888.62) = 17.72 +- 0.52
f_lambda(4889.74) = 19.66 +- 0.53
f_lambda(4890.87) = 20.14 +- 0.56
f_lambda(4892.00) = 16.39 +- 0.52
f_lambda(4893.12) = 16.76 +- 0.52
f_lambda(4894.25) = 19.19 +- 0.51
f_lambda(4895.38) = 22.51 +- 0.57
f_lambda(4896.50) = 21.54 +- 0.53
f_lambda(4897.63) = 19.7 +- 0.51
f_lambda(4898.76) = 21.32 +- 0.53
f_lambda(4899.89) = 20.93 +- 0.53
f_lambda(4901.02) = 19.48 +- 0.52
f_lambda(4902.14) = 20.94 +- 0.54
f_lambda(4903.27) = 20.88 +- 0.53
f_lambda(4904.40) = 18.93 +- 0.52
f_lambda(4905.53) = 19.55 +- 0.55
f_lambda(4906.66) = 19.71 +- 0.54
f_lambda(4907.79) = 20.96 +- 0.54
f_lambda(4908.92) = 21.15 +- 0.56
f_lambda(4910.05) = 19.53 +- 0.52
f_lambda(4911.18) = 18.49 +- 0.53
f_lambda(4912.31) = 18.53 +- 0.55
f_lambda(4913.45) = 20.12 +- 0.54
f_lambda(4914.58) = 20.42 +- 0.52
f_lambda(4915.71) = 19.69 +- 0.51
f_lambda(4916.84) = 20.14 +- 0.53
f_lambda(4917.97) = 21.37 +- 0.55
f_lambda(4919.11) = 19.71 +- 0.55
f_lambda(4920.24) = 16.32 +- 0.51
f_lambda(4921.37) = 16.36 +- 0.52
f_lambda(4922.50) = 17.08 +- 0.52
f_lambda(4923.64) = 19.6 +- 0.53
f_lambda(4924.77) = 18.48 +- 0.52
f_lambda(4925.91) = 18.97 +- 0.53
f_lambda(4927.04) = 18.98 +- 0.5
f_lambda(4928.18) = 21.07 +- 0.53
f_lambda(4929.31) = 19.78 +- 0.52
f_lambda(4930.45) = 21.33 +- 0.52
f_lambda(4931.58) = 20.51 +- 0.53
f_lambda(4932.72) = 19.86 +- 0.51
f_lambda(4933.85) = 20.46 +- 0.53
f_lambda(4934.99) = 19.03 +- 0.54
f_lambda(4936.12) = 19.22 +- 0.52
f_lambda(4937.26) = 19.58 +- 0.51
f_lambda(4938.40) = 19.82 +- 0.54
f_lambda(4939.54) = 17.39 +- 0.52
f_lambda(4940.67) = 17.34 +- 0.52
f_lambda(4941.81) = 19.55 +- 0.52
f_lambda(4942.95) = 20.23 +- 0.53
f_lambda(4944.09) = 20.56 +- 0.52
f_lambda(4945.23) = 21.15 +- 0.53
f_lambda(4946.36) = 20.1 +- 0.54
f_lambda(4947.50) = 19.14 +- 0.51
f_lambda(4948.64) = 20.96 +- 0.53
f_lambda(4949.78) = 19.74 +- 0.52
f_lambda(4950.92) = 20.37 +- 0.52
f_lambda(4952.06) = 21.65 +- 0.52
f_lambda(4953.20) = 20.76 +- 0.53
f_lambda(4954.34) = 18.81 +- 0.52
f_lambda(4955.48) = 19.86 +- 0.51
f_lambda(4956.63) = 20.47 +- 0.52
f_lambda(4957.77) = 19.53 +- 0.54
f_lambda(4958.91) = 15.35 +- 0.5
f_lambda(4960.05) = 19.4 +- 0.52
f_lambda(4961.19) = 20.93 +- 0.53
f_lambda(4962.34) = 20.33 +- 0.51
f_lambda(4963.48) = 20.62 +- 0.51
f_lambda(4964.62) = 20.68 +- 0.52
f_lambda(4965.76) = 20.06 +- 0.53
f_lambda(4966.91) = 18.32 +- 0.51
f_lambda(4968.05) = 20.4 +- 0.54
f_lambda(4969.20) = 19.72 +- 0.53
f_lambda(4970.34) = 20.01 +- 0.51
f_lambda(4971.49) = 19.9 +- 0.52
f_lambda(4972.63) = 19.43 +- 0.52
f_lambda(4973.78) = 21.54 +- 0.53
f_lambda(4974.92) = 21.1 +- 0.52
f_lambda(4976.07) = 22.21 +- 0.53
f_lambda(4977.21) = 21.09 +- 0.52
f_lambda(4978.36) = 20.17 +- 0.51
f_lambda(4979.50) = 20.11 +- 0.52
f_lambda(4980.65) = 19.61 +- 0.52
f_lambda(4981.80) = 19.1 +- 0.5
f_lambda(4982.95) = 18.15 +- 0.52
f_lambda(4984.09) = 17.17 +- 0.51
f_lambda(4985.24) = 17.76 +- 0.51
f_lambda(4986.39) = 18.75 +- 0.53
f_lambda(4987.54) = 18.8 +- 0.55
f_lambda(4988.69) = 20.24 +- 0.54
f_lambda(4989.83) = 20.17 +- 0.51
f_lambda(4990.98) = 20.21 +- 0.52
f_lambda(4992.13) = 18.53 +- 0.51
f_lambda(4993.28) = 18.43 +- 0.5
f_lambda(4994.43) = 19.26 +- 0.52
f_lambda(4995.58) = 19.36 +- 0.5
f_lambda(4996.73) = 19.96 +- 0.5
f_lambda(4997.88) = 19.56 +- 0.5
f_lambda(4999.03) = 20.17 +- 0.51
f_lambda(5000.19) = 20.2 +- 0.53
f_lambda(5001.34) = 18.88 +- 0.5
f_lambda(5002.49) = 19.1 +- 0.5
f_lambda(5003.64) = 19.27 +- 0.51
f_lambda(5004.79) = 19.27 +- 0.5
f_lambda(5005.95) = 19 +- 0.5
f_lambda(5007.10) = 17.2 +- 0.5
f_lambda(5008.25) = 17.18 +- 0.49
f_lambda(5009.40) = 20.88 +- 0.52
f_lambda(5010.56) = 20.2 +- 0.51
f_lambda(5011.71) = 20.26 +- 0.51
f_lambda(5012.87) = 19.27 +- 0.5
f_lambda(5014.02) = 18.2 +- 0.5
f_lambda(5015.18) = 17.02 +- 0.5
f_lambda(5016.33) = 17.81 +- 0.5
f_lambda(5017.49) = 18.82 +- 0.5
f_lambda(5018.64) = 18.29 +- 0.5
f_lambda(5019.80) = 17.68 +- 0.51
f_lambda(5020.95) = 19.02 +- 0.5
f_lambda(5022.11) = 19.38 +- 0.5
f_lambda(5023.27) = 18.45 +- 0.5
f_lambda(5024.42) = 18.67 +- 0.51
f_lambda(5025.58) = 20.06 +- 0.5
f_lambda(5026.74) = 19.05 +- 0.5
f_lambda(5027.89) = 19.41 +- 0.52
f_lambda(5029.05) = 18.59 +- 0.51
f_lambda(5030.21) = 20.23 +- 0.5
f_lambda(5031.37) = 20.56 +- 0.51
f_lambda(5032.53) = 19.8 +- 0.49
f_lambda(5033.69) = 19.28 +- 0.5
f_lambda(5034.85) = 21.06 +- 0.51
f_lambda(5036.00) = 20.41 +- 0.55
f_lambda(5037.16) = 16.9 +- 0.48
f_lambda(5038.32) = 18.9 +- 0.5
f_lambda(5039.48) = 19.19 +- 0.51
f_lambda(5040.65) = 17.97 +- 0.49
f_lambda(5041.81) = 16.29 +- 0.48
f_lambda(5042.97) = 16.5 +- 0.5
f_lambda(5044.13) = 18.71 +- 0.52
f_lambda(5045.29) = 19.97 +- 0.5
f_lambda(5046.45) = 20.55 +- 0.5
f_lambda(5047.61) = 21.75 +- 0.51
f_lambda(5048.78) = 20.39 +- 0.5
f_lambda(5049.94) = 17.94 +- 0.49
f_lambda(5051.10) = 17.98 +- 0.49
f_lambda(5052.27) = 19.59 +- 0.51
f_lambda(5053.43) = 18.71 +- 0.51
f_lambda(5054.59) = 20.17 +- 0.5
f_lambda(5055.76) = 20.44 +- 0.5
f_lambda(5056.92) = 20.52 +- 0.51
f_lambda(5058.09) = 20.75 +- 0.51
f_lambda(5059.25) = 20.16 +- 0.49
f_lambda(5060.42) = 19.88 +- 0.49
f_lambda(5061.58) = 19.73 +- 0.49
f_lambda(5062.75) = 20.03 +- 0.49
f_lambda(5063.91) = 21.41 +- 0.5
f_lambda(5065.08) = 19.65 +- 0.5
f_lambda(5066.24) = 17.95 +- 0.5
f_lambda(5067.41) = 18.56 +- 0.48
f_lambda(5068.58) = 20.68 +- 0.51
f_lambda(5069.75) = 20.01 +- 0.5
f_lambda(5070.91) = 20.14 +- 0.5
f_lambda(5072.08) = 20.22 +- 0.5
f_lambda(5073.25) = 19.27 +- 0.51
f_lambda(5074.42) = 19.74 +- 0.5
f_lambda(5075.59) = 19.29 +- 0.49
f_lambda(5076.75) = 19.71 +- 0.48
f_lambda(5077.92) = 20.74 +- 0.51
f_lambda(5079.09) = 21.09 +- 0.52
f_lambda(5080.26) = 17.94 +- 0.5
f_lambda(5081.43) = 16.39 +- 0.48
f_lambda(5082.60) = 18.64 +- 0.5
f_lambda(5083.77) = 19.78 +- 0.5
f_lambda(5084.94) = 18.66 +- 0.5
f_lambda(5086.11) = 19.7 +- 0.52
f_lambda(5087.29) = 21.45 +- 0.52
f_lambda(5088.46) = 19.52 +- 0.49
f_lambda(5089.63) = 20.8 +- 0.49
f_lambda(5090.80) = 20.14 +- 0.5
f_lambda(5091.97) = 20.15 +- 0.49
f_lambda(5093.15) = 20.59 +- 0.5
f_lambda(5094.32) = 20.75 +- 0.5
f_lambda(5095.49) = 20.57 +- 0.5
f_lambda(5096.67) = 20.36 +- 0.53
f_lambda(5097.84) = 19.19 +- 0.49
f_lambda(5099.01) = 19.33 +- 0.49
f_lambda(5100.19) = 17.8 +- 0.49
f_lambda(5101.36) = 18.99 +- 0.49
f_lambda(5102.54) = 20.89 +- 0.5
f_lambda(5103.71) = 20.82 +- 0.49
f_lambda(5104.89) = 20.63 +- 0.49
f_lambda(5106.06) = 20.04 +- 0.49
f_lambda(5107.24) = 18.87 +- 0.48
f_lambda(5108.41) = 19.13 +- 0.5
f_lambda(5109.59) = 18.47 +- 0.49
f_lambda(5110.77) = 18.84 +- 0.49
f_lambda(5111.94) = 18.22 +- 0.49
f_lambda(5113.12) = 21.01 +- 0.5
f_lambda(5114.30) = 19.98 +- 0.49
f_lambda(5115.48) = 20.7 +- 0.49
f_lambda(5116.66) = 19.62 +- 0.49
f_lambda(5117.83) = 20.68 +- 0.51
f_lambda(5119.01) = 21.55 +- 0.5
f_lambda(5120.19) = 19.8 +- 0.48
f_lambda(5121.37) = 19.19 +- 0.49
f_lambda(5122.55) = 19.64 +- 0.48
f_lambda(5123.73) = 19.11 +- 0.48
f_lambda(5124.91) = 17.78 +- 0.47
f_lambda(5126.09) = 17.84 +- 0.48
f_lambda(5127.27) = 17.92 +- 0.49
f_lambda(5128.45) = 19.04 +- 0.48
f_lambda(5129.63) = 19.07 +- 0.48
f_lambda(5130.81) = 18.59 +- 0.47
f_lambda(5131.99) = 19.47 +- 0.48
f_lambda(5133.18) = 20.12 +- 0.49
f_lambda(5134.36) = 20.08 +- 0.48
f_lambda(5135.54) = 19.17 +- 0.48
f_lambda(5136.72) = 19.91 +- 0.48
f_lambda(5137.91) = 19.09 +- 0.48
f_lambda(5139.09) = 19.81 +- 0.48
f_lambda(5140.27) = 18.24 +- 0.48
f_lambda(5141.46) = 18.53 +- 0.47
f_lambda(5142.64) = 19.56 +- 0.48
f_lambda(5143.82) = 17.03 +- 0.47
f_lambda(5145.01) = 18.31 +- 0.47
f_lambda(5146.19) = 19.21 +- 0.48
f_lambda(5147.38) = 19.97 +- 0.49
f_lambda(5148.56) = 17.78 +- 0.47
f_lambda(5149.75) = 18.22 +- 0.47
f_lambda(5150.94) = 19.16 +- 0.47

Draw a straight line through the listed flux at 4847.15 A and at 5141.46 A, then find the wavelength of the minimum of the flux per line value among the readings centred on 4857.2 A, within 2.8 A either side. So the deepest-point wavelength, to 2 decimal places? 4857.20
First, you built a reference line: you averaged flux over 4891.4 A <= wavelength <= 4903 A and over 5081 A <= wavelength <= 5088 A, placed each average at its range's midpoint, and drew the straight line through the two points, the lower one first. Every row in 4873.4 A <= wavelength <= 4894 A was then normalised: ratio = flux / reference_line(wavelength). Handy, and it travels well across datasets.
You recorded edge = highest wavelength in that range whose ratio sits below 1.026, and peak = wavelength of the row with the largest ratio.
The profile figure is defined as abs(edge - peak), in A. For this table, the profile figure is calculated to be 12.4 A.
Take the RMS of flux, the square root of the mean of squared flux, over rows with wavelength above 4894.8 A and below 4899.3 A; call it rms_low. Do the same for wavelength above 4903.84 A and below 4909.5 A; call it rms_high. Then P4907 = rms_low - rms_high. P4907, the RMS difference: 1.2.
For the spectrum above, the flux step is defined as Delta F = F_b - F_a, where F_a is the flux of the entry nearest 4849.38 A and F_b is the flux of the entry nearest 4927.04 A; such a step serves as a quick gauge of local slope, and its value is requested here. -0.9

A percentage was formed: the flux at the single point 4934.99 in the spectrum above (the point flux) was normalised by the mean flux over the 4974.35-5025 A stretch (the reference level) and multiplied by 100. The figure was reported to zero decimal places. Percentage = 99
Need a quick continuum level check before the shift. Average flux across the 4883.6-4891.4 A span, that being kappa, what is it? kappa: 19.32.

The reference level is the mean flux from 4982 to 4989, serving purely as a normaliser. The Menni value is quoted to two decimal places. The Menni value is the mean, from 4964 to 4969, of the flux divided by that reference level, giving 1.08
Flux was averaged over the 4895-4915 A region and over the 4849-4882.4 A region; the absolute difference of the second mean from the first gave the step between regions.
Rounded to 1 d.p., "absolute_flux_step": 1.9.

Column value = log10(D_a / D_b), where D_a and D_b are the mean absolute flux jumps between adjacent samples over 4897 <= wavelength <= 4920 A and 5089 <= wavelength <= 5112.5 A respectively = 0.189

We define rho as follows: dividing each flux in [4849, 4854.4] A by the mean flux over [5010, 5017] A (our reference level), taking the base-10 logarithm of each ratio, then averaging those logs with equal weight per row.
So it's 0.022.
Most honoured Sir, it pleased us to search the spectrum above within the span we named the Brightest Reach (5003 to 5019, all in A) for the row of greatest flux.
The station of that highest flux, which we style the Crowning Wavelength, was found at 5009.40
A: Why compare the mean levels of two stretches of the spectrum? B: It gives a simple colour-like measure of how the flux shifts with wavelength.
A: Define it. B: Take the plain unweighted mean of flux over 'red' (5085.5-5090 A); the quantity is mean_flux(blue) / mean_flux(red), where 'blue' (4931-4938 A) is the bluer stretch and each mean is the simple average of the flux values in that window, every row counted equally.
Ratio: 0.97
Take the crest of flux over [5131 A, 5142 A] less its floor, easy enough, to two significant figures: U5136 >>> 1.9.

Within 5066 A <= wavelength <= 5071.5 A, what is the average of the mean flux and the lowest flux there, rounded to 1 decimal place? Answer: 18.7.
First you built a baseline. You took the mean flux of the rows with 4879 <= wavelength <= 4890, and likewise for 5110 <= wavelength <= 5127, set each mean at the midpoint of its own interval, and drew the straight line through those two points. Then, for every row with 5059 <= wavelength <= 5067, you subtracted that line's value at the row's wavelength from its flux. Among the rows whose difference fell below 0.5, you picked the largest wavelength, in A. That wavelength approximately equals 5066.24 A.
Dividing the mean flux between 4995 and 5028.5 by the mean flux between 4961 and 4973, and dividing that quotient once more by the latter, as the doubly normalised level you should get 0.047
